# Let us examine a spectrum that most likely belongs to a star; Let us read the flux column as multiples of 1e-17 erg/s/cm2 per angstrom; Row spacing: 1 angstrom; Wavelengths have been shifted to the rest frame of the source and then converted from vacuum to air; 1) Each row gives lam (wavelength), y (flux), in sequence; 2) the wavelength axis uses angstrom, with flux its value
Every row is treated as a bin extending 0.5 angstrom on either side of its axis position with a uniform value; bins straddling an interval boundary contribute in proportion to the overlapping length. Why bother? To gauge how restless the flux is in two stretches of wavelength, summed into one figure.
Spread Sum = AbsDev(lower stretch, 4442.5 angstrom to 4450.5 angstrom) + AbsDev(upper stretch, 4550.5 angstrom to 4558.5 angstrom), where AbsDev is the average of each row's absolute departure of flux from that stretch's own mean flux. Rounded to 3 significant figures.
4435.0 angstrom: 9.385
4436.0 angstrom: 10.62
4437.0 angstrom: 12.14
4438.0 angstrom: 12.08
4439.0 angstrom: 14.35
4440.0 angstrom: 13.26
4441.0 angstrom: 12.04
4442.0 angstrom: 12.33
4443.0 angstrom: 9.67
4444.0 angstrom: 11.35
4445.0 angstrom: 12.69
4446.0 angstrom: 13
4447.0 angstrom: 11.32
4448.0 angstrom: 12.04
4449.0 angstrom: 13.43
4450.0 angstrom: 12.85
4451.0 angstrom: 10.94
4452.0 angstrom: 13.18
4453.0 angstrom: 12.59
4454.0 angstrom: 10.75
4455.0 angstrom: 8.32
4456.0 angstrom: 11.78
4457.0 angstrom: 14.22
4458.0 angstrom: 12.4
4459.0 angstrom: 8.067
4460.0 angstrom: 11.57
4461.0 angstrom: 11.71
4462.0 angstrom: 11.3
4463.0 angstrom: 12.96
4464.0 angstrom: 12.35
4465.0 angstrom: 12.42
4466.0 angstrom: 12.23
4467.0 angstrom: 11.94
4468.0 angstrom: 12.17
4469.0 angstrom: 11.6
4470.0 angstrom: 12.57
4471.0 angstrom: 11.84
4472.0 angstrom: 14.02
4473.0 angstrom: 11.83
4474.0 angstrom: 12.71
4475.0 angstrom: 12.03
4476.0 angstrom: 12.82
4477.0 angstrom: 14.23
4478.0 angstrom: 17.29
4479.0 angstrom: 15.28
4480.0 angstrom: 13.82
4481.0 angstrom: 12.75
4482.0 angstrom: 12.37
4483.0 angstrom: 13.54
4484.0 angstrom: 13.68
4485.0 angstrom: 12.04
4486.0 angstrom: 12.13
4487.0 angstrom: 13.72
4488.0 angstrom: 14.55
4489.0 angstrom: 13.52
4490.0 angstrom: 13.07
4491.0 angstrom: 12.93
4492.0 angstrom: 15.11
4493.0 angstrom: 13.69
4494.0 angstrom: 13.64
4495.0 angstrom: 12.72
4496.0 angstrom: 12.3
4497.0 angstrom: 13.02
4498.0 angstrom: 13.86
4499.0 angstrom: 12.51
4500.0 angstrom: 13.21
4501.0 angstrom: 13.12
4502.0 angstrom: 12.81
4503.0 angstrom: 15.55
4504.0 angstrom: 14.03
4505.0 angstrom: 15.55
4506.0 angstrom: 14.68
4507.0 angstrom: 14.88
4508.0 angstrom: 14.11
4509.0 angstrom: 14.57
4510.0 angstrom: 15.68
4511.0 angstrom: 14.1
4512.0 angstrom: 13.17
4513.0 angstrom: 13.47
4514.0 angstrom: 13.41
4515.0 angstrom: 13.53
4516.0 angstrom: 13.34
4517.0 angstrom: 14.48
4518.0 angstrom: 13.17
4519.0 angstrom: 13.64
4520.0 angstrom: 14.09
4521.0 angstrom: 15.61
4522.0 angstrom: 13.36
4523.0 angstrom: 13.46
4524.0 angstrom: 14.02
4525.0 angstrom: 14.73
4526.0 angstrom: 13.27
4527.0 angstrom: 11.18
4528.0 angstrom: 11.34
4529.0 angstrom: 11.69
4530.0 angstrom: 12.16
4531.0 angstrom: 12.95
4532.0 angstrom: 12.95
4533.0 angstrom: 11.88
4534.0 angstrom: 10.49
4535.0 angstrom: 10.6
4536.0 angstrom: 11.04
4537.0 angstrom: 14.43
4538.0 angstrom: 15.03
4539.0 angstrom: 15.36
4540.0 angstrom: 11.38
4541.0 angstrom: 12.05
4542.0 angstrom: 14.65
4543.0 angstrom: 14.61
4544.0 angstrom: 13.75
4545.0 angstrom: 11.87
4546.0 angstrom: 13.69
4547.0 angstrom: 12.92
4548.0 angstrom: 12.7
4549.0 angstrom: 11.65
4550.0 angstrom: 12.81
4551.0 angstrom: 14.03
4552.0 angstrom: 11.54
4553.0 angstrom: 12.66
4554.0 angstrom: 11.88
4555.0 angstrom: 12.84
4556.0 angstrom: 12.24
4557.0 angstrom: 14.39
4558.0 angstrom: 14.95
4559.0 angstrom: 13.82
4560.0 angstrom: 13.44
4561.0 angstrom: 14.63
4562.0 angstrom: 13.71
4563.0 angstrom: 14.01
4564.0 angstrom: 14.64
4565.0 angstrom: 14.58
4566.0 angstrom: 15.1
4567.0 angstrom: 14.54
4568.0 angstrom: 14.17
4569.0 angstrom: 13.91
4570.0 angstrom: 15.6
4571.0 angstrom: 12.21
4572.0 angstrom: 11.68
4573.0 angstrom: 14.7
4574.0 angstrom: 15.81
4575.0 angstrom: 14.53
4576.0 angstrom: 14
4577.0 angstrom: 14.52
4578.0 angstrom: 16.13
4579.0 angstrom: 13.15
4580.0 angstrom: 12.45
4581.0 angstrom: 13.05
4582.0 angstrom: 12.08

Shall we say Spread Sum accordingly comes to 1.99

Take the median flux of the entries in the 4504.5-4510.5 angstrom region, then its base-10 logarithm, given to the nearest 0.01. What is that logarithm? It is 1.17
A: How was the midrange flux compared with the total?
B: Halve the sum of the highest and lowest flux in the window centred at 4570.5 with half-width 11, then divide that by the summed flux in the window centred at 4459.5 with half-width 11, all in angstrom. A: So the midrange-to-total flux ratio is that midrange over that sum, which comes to 0.053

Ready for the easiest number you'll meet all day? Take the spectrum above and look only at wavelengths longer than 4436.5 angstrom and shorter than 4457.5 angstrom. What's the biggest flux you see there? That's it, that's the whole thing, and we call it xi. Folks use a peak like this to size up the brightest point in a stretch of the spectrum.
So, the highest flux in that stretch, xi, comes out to 14.35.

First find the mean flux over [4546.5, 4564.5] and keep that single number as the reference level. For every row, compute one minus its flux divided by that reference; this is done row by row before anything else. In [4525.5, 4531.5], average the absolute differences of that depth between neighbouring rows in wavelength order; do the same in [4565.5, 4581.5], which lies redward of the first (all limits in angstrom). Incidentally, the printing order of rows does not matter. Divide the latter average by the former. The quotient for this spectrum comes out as 1.65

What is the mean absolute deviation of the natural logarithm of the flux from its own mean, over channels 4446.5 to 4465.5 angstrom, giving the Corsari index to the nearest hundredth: 0.10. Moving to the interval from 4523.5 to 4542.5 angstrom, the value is 0.11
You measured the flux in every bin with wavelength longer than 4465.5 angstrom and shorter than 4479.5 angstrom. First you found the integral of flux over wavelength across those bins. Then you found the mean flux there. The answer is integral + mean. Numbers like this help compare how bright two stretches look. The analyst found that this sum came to 196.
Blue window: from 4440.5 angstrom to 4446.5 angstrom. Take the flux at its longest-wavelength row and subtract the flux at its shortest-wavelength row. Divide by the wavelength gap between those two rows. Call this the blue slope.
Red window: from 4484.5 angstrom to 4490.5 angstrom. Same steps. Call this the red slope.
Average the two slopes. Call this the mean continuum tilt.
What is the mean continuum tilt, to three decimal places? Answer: 0.199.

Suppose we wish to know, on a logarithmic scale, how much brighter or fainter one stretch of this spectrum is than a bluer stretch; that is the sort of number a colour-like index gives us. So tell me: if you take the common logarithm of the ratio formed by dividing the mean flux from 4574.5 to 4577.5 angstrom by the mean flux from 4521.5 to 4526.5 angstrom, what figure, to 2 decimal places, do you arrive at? 0.02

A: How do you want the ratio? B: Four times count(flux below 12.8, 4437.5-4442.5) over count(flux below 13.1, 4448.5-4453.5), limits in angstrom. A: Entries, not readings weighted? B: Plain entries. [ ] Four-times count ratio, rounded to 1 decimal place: 4.0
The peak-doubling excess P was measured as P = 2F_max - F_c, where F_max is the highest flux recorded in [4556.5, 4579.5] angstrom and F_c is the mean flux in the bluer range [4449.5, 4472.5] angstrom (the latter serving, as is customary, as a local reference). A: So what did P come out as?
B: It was 20.4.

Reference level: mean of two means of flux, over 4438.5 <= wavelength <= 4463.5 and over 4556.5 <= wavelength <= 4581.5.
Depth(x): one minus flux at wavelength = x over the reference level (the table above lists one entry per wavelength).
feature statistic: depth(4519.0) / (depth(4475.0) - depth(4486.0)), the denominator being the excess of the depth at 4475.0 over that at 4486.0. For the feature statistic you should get -6.0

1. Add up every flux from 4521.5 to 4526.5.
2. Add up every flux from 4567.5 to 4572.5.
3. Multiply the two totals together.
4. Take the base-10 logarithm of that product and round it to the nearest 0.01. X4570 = 3.67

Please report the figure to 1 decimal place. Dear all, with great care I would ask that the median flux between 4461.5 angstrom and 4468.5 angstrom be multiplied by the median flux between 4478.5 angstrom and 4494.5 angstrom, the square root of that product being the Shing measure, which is 12.9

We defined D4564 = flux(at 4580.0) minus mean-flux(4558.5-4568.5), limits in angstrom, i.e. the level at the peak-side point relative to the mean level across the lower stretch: -1.8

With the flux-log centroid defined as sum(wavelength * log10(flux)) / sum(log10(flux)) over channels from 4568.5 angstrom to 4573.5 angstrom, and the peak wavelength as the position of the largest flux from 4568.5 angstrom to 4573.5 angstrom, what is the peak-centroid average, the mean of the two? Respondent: 4570.5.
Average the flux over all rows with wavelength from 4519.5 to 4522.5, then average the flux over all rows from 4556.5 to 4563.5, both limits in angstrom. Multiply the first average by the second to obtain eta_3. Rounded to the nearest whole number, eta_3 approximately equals 203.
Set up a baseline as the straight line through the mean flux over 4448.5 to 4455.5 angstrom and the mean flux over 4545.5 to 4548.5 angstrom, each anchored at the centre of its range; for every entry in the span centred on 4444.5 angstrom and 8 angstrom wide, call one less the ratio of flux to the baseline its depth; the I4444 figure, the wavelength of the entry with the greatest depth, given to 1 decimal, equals 4443.0 angstrom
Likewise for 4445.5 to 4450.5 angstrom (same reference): 4447.0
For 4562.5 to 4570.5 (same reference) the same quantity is 4569.0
